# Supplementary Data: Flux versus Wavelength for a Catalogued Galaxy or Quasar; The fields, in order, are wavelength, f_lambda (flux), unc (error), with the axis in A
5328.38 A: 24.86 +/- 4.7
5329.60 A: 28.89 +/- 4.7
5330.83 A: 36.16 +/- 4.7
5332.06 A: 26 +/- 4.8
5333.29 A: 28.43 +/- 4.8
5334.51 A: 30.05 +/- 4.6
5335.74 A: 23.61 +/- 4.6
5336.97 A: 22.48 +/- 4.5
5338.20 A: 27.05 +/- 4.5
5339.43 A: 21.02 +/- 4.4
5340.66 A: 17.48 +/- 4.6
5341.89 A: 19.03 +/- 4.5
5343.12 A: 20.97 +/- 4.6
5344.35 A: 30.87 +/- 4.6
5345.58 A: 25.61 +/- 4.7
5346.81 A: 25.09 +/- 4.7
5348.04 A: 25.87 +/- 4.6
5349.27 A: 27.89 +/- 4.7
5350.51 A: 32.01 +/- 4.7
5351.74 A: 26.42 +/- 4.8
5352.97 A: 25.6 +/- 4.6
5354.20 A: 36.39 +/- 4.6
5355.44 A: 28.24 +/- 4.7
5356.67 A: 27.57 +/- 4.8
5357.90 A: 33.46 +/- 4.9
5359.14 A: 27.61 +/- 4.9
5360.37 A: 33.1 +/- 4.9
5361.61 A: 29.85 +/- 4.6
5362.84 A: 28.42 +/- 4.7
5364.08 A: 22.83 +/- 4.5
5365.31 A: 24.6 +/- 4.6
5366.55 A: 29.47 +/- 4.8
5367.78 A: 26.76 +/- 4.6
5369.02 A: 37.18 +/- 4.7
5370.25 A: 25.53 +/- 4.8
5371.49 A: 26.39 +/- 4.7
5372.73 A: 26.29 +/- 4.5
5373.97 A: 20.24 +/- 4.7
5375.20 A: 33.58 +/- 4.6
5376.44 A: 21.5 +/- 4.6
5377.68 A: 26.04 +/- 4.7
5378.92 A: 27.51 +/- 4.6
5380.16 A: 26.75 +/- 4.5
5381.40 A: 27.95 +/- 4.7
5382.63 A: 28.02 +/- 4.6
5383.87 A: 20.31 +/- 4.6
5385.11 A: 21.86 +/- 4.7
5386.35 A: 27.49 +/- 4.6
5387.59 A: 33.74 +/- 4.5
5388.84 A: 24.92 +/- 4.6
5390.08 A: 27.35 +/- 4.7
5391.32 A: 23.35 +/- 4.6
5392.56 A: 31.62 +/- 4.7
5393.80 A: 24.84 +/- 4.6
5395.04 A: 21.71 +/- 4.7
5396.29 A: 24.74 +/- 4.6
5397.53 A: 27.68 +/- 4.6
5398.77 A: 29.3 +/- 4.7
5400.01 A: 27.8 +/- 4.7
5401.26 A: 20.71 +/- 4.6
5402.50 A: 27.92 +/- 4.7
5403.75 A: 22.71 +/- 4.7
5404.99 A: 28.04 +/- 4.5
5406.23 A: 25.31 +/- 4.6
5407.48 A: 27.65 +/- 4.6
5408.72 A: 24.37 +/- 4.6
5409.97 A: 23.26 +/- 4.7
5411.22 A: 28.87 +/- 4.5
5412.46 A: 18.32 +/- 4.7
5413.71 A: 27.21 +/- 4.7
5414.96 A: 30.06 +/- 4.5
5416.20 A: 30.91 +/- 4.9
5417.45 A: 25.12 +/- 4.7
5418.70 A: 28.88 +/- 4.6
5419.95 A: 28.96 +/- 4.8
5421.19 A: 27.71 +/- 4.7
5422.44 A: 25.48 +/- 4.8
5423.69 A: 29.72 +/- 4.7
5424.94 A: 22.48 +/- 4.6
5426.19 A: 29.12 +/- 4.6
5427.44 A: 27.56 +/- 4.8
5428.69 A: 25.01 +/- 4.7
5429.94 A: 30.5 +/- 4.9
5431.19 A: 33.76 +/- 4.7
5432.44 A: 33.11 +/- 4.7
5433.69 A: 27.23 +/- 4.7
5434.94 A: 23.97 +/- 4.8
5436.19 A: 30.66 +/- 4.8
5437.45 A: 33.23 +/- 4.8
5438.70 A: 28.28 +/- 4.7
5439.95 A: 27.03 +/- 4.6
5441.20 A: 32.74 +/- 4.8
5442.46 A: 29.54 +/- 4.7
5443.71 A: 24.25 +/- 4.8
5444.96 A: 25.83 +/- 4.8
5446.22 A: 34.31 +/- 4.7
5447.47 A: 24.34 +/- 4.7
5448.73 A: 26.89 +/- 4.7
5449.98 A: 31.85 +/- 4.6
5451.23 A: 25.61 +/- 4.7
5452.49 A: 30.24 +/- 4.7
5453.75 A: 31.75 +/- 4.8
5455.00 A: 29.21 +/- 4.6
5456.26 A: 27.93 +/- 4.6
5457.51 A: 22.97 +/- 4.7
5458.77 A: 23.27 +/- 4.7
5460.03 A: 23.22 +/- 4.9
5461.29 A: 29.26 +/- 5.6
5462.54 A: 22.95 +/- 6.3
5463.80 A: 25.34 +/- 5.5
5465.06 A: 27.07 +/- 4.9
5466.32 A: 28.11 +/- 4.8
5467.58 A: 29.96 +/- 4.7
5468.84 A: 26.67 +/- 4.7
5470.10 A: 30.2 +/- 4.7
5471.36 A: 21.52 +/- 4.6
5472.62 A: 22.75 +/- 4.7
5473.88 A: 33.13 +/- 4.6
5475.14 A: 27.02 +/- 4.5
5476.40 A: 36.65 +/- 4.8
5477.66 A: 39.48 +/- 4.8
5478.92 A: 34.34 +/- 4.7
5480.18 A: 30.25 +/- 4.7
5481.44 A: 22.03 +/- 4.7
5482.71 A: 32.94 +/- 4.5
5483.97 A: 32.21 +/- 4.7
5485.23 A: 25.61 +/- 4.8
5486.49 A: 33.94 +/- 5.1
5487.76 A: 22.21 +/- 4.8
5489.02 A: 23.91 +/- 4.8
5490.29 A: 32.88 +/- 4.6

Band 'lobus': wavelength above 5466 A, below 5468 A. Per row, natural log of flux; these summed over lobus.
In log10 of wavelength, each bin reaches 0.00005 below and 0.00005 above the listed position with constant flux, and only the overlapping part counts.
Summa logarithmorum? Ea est 6.74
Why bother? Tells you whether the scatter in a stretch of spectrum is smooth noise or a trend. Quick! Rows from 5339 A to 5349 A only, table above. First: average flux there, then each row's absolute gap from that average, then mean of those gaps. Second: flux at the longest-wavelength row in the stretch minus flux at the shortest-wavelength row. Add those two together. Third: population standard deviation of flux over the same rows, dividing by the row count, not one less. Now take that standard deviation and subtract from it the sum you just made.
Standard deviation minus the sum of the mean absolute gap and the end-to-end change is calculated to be -4.4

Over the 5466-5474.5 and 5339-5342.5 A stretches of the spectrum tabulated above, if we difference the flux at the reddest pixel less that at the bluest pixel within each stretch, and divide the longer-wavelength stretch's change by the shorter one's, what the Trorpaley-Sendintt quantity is -2.5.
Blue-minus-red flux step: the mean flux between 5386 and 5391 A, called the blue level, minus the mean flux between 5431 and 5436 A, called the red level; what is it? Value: -1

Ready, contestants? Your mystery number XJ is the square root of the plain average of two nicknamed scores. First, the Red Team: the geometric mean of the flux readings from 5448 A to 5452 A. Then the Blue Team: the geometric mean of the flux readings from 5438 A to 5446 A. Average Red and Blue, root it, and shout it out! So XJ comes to 5.3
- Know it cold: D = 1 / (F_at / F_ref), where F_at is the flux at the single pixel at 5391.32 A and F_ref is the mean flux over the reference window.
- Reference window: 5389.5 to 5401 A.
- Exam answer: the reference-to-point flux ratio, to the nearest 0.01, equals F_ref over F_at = 1.13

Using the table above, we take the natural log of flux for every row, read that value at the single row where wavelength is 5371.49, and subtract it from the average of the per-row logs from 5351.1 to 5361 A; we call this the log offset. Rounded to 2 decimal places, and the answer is 0.11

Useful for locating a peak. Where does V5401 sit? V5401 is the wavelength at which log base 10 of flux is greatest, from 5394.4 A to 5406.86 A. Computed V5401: 5398.77 A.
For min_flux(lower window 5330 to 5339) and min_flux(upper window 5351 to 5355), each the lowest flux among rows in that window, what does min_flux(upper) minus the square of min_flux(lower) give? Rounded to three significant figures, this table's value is -480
